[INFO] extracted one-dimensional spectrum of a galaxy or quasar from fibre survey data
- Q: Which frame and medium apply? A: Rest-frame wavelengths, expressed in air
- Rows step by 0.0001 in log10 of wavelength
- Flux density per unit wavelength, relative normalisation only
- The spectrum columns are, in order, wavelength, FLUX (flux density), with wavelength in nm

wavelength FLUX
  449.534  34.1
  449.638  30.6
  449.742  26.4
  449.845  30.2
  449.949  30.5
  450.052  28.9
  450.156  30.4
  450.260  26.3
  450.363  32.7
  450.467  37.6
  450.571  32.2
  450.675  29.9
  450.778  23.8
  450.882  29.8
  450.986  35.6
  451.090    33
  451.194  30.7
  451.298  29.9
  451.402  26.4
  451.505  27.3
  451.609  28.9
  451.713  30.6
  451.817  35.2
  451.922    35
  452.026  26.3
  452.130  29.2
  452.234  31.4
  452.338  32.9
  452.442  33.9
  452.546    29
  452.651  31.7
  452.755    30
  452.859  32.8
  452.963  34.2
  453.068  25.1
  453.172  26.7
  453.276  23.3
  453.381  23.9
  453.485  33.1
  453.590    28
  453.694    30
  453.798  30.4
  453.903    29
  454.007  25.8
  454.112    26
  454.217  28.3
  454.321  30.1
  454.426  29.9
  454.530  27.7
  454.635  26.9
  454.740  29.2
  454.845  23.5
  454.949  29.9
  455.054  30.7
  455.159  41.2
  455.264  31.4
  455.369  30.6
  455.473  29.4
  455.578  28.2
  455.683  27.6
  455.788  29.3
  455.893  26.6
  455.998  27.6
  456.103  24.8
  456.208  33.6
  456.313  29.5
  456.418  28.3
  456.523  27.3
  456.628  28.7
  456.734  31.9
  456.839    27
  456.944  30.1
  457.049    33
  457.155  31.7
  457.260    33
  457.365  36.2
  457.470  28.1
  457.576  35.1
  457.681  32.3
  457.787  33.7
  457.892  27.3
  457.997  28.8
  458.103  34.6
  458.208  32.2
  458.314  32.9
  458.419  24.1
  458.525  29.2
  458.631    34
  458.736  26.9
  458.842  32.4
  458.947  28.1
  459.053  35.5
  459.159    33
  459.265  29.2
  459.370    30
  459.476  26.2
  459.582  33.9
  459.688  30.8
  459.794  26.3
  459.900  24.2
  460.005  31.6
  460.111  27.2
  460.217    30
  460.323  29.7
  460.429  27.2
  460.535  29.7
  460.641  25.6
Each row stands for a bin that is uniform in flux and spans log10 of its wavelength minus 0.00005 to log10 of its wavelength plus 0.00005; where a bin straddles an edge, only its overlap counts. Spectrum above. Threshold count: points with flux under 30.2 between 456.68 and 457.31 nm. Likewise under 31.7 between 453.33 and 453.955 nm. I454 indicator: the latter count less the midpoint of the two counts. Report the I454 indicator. 1.5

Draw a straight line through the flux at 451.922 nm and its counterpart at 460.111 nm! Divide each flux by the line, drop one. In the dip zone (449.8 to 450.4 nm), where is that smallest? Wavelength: 450.260 nm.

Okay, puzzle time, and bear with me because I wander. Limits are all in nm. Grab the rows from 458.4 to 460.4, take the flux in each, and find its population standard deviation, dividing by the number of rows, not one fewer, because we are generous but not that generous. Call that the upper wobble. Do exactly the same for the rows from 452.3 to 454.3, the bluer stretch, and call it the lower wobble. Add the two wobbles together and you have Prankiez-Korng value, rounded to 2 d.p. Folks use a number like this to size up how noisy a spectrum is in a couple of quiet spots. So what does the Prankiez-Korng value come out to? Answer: 6.51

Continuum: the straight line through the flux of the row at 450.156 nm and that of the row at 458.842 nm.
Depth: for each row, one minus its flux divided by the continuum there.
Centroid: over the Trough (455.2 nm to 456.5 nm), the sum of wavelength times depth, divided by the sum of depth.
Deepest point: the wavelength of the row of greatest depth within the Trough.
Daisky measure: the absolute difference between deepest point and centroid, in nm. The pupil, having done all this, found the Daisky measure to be 0.20 nm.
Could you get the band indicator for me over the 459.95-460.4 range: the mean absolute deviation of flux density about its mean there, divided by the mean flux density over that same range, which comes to 0.04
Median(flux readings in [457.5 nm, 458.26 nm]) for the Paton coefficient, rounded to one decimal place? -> 32.3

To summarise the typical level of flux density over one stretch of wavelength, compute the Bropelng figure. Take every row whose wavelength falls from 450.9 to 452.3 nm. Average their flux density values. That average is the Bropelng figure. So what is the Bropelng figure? 30.7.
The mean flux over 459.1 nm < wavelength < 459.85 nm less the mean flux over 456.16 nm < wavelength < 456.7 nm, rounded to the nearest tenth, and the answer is 0.4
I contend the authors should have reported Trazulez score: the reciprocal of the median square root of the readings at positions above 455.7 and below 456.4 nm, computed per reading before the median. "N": 0.188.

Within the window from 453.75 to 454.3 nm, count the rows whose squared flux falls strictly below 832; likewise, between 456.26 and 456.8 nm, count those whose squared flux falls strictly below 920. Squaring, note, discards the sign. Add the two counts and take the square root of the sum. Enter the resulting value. 2.6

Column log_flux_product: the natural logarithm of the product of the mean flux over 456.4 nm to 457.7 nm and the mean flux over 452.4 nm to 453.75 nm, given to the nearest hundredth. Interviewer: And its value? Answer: 6.81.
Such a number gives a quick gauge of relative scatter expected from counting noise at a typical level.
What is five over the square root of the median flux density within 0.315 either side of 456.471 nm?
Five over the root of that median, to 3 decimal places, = 0.927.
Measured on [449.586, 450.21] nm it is 0.908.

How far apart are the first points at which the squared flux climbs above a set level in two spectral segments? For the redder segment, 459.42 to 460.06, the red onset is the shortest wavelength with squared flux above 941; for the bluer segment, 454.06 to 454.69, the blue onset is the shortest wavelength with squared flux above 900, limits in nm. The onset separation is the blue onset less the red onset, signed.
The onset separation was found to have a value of -5.26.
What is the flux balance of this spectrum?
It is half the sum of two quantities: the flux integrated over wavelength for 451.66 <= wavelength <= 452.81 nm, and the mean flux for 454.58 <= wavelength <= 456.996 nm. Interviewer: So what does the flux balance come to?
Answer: 33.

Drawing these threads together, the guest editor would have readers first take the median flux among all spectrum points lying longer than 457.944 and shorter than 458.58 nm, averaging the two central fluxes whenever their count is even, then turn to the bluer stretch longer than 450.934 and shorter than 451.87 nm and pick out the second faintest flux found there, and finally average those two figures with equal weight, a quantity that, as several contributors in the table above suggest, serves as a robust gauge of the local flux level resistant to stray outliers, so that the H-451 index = 29.0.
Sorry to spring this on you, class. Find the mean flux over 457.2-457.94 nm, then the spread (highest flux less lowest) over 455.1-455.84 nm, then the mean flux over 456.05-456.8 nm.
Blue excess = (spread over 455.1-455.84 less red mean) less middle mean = -47.8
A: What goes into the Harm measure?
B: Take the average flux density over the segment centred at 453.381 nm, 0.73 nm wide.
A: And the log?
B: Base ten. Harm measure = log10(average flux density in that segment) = 1.43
